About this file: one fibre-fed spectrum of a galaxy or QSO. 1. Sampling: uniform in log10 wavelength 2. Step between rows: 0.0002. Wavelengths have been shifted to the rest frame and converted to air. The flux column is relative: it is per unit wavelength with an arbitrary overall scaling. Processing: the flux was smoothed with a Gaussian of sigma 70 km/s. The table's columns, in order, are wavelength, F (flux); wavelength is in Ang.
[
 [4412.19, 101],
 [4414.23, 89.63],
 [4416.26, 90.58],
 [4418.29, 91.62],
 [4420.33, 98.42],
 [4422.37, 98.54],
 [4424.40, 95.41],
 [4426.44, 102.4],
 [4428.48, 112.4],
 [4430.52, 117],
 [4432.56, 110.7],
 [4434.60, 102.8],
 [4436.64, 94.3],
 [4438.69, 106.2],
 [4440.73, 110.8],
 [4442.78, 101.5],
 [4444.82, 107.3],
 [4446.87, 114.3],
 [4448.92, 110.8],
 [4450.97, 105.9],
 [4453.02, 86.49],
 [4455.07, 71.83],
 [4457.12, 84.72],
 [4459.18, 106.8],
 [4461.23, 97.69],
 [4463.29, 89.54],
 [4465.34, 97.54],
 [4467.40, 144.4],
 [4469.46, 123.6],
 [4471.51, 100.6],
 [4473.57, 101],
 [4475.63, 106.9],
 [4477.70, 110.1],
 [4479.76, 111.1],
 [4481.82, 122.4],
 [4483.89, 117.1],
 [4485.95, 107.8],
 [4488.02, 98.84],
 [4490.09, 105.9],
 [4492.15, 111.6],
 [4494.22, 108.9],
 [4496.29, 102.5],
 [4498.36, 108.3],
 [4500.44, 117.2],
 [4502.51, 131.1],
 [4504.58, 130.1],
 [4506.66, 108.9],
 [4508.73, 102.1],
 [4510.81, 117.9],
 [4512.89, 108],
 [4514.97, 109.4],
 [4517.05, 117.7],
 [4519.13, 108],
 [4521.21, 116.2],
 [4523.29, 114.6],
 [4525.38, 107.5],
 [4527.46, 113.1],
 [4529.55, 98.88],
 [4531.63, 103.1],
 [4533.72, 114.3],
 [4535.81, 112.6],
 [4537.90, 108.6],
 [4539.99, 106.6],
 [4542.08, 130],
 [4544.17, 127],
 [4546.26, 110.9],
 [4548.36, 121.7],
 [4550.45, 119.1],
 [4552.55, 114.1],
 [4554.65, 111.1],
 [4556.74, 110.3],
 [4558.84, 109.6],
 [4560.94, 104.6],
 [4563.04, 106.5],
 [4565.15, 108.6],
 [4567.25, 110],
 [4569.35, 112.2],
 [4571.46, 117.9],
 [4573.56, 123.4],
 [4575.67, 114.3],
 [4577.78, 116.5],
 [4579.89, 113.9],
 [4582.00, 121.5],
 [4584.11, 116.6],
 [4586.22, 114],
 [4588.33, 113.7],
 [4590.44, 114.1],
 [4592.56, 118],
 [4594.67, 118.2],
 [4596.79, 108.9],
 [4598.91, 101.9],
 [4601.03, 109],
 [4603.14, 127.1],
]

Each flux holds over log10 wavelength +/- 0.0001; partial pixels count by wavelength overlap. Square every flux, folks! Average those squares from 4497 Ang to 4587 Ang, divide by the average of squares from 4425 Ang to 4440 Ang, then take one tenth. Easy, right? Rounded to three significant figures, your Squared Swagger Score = 0.114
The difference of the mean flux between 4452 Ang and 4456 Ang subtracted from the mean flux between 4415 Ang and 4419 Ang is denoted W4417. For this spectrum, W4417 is 12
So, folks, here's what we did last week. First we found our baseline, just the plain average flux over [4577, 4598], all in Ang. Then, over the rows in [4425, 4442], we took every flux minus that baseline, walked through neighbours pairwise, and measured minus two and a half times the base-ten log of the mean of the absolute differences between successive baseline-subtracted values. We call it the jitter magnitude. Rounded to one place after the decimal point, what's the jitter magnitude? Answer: -2.2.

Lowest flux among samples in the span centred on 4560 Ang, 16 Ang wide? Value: 104.6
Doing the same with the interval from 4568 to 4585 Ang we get 112.2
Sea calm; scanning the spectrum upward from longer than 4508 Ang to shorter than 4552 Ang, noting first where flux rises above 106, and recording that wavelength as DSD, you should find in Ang 4510.81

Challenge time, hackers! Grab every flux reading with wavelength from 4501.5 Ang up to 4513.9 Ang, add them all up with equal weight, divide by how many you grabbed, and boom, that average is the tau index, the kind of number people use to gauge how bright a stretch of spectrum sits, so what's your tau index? 116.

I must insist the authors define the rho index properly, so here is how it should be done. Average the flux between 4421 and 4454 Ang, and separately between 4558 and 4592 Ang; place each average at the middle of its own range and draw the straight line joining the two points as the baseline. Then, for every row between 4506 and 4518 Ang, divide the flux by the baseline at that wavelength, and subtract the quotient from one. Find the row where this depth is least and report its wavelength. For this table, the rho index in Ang 4510.81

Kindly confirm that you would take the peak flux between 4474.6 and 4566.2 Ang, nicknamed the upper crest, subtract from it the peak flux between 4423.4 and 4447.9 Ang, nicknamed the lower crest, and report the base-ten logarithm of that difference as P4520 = 1.15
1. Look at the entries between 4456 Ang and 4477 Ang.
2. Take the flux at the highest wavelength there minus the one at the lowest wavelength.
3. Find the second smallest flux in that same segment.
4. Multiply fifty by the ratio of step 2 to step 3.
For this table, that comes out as 12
